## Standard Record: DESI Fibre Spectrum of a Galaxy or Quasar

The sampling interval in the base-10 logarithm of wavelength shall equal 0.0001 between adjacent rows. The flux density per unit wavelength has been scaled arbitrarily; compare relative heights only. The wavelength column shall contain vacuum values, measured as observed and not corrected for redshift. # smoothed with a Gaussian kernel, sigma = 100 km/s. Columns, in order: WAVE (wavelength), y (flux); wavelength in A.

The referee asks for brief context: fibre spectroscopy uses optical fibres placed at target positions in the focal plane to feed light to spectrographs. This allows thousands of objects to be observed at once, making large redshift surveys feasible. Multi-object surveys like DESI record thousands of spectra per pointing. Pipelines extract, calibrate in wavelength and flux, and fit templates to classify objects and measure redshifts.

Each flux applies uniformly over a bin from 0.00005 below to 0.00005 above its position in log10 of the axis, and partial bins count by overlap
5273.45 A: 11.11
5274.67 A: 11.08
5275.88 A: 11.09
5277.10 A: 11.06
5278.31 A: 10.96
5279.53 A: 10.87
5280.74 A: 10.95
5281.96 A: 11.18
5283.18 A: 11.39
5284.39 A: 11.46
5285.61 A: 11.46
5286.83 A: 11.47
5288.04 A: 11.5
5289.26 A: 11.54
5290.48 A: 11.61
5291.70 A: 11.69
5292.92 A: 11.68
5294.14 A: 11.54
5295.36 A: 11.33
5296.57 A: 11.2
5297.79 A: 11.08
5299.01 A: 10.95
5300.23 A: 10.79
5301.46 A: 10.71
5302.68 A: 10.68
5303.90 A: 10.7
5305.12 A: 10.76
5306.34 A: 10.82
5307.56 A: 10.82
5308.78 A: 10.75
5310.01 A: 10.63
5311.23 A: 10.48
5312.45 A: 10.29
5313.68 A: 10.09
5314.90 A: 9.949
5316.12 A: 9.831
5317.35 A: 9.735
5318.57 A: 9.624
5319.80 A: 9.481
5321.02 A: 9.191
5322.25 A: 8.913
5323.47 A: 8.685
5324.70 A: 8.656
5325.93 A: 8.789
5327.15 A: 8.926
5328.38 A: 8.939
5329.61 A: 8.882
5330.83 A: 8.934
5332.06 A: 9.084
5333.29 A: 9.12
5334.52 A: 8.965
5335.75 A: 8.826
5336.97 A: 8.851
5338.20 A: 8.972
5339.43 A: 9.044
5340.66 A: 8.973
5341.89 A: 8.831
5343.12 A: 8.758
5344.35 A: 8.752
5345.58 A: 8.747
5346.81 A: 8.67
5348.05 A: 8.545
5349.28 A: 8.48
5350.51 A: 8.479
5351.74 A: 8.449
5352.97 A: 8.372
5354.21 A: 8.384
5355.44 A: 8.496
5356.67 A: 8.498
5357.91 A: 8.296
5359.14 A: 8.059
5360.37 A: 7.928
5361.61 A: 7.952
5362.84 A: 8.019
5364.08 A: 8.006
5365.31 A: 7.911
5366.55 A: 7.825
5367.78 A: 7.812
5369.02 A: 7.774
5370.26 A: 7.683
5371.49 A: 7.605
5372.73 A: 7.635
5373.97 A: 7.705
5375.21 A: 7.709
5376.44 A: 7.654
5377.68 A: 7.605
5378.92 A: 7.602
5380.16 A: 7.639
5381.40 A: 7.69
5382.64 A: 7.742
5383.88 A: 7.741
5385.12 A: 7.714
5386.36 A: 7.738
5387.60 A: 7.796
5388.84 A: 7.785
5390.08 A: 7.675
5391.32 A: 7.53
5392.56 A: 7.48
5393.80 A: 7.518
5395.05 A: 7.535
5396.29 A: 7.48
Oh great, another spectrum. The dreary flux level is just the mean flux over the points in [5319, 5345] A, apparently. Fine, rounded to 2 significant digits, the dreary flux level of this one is 8.9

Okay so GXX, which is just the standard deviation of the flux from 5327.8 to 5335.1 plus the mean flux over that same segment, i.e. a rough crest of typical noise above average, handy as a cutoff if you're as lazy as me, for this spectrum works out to 9.1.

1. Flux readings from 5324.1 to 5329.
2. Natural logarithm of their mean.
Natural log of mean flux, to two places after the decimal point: 2.18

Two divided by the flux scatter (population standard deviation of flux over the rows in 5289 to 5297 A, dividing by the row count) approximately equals 12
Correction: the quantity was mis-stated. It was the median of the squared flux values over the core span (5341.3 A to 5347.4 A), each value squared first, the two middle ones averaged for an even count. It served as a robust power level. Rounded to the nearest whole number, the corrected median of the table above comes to 77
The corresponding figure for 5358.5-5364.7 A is 64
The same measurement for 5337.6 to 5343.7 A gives 80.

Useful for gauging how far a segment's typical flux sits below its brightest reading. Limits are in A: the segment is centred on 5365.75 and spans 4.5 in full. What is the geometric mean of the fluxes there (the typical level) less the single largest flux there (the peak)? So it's -0.12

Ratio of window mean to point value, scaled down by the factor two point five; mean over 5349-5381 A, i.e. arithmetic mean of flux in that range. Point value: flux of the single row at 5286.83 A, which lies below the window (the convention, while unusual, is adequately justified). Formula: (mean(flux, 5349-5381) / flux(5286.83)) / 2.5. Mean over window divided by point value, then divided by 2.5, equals 0.28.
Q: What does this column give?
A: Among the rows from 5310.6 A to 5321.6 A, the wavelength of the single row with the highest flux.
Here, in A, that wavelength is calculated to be 5311.23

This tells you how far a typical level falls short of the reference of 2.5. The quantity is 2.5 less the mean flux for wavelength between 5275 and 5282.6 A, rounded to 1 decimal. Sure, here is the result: -8.5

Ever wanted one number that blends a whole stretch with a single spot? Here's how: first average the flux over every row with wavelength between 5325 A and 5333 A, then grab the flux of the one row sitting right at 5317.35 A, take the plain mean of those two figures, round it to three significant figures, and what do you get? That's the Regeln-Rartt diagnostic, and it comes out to 9.33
